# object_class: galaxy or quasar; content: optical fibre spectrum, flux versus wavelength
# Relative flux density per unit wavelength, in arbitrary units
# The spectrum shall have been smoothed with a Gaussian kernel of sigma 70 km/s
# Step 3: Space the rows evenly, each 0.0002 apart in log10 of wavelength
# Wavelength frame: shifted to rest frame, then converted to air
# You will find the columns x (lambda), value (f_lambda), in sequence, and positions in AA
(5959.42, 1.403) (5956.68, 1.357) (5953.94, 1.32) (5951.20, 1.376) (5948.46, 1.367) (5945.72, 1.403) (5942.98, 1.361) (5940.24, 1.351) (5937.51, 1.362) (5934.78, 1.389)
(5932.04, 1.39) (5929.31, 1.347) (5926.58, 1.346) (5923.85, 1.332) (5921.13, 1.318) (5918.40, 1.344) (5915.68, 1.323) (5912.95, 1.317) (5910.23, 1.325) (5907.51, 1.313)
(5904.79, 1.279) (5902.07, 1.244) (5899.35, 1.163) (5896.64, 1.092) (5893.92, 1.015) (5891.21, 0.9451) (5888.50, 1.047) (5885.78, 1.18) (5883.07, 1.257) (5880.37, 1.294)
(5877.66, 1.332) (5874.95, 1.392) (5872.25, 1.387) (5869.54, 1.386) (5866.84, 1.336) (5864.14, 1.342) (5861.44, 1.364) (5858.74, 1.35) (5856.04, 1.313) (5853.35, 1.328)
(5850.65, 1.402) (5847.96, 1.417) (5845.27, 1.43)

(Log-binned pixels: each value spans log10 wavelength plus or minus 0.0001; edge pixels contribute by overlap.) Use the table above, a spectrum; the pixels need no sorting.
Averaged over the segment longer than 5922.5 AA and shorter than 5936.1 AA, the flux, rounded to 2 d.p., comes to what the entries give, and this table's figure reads 1.36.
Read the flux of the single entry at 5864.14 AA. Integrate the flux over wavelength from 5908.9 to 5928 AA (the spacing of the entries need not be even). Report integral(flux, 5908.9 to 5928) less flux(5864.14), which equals 24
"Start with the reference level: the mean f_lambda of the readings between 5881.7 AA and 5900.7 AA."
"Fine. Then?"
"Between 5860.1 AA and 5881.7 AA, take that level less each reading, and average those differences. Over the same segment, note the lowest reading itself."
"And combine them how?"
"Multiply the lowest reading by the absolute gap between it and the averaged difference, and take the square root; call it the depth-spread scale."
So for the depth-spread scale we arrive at 1.42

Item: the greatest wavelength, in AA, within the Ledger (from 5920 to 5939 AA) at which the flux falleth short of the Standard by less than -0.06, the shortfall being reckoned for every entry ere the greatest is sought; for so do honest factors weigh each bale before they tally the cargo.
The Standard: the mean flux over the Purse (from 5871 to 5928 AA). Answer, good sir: 5937.51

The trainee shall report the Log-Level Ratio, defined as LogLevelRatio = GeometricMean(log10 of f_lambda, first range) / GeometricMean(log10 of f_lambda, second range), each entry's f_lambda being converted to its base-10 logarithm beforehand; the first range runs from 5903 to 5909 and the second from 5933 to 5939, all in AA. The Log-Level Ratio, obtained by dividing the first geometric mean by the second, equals 0.81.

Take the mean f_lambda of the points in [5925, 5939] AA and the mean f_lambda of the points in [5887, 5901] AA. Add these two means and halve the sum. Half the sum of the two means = 1.21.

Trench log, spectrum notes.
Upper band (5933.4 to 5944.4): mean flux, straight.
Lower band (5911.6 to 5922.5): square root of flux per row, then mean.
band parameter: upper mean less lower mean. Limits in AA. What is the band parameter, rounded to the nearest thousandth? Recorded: 0.214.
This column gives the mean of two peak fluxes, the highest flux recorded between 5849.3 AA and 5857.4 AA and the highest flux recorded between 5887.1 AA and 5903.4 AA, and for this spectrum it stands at 1.32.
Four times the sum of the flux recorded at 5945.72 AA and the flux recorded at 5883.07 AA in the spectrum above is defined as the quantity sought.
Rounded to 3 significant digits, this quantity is 10.6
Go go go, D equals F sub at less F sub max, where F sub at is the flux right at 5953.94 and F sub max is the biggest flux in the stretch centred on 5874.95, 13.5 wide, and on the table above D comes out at -0.072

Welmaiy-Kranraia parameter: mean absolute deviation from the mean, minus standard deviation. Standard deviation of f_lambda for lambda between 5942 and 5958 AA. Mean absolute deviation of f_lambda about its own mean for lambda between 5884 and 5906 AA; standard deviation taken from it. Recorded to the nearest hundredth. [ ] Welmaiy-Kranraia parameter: 0.07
